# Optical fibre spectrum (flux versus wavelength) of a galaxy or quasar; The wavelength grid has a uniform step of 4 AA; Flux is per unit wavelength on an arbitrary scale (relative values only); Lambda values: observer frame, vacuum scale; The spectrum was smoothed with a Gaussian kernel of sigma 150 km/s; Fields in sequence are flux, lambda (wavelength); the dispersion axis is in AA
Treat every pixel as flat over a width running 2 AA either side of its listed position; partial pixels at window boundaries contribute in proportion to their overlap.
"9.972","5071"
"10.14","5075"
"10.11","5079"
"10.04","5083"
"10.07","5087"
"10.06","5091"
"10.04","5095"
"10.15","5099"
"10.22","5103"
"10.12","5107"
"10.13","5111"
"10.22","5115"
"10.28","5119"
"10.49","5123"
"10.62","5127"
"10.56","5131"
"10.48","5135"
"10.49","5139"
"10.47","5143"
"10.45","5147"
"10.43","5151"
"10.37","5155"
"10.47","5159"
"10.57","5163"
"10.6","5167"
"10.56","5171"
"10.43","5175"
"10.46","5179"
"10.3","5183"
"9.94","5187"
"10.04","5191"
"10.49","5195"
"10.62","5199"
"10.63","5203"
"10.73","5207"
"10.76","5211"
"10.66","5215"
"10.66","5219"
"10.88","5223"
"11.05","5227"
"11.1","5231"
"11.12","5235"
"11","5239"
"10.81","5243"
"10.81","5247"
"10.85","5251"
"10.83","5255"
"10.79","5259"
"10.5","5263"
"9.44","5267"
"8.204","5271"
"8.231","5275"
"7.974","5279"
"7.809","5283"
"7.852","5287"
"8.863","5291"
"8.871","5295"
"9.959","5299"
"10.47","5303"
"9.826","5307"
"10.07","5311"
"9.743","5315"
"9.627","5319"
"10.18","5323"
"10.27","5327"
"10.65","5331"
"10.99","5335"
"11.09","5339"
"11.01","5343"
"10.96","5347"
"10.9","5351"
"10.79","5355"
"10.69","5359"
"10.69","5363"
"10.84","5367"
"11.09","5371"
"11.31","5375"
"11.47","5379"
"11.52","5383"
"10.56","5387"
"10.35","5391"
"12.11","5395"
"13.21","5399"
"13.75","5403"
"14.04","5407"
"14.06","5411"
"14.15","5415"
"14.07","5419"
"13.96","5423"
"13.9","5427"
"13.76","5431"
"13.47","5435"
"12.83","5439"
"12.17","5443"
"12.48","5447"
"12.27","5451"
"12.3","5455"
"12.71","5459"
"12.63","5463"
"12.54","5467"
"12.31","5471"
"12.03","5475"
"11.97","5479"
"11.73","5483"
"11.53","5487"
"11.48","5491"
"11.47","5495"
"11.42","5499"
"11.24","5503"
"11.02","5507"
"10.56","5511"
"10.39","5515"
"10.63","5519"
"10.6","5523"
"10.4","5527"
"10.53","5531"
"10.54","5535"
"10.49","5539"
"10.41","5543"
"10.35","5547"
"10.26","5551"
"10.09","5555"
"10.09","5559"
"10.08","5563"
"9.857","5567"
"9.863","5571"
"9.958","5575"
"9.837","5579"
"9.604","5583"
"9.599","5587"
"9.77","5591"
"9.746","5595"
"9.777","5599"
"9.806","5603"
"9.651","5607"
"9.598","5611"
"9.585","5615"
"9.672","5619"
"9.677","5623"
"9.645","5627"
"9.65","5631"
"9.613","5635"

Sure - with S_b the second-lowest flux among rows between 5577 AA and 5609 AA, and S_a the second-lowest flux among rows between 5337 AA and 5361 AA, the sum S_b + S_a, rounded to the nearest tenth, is 20.4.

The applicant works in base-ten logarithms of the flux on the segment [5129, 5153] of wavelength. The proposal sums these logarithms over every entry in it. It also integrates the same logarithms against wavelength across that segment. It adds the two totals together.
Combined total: 30.6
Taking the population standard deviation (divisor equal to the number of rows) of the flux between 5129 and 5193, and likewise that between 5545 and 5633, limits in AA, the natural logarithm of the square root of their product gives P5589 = -1.6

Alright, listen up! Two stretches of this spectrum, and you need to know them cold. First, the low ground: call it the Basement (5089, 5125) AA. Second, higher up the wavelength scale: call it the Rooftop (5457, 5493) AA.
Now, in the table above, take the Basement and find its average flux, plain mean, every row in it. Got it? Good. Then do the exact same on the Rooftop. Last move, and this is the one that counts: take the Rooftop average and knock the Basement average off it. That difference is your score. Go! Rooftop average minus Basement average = 1.9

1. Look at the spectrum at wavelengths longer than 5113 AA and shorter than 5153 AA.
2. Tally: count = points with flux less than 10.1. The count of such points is 0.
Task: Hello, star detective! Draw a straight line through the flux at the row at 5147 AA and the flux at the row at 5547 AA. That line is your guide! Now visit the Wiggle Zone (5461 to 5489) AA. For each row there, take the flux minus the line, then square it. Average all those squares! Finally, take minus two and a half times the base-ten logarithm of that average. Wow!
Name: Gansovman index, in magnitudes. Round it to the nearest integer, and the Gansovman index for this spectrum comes -1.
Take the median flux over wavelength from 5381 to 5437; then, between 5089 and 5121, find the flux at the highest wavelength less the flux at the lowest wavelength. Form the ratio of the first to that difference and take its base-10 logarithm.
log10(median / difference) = 1.80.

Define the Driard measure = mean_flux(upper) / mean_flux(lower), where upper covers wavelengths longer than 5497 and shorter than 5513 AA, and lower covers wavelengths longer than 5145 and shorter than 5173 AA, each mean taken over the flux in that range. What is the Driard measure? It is 1.05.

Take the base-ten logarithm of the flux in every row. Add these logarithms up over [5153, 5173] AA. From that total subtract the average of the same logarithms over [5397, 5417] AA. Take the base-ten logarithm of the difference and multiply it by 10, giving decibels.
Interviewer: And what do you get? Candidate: 5.99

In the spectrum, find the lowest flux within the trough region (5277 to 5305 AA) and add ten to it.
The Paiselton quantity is 17.8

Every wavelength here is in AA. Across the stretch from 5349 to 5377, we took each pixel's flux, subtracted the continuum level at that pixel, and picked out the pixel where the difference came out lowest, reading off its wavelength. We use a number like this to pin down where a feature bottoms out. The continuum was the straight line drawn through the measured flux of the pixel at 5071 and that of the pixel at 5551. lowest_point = 5363 AA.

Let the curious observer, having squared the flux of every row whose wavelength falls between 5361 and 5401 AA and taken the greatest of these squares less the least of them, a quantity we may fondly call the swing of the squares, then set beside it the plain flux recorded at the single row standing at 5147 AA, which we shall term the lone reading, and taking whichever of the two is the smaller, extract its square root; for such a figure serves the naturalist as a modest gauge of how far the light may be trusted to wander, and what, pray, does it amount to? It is 3.2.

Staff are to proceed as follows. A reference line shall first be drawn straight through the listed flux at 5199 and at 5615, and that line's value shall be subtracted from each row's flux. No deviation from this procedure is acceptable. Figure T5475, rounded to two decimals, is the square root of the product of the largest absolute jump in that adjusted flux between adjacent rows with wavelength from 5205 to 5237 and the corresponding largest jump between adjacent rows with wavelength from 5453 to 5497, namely 0.31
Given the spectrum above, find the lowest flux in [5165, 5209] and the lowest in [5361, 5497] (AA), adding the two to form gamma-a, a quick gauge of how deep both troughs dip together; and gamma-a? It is 20.3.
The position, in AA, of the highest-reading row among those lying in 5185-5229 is 5227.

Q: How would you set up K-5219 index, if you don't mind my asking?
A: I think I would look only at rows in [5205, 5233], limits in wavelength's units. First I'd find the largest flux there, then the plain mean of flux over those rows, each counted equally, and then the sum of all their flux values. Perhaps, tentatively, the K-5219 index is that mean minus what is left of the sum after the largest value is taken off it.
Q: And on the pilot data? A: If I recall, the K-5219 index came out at -54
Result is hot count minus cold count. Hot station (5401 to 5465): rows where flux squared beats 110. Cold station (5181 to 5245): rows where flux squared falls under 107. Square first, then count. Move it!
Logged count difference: 13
